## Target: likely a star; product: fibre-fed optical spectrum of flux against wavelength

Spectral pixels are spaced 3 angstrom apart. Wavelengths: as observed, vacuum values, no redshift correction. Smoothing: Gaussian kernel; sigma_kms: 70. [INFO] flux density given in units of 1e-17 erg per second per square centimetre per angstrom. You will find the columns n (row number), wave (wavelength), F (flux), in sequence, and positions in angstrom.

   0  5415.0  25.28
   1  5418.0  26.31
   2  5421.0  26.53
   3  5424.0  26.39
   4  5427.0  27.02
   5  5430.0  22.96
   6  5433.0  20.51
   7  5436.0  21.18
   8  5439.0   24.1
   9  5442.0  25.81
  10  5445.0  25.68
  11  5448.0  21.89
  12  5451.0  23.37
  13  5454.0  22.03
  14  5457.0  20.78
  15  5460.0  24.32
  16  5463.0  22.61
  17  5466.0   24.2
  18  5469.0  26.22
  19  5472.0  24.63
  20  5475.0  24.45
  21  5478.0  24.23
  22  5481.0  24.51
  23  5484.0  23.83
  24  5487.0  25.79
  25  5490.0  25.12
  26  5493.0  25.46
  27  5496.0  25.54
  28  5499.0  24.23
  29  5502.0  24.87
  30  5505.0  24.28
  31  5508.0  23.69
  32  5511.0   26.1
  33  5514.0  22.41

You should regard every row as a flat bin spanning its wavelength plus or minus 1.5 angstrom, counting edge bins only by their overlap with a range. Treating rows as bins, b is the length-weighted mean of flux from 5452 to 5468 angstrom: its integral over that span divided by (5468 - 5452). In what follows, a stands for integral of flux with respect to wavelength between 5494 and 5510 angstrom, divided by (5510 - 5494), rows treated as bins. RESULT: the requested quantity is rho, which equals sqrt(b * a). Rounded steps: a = 24.6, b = 22.9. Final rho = 23.7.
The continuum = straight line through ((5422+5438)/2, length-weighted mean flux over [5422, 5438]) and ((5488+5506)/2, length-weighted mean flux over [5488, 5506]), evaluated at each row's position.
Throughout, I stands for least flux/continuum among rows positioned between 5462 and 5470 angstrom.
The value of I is 0.93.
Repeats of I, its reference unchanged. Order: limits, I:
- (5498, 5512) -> 0.94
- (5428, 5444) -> 0.86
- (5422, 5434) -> 0.86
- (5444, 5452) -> 0.91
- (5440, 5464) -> 0.86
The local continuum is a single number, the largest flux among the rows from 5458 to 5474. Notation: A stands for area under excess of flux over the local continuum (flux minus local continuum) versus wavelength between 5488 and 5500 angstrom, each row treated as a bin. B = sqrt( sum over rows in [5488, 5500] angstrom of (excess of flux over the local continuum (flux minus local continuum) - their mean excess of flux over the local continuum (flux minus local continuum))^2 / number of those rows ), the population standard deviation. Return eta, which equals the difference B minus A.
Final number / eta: 13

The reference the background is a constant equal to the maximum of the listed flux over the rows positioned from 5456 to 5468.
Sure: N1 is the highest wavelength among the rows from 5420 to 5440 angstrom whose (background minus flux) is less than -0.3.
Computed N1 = 5427.0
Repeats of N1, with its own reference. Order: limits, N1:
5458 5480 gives 5472.0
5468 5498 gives 5496.0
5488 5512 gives 5511.0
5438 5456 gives 5445.0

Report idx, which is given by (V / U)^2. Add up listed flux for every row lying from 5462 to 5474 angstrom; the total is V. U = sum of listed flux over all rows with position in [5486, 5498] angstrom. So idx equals 0.92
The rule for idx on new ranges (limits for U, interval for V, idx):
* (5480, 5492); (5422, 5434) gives 0.95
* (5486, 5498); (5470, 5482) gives 0.92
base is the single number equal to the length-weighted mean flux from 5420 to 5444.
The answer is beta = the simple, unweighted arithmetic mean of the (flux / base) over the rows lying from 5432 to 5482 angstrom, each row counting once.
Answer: 0.97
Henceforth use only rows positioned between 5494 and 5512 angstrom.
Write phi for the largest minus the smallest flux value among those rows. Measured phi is 2.4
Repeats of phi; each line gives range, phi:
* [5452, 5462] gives 3.5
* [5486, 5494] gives 0.7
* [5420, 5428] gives 0.6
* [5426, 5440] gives 6.5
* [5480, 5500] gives 2.0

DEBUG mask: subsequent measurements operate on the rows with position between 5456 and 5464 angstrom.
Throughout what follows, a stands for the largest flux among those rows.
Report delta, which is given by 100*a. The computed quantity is 2432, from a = 24.32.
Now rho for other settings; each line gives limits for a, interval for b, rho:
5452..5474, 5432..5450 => 23.4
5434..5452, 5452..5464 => 23.0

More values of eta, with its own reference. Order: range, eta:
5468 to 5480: 18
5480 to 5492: 17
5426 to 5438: 44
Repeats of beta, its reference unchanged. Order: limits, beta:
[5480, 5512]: 1.02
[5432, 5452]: 0.96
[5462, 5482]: 1.00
